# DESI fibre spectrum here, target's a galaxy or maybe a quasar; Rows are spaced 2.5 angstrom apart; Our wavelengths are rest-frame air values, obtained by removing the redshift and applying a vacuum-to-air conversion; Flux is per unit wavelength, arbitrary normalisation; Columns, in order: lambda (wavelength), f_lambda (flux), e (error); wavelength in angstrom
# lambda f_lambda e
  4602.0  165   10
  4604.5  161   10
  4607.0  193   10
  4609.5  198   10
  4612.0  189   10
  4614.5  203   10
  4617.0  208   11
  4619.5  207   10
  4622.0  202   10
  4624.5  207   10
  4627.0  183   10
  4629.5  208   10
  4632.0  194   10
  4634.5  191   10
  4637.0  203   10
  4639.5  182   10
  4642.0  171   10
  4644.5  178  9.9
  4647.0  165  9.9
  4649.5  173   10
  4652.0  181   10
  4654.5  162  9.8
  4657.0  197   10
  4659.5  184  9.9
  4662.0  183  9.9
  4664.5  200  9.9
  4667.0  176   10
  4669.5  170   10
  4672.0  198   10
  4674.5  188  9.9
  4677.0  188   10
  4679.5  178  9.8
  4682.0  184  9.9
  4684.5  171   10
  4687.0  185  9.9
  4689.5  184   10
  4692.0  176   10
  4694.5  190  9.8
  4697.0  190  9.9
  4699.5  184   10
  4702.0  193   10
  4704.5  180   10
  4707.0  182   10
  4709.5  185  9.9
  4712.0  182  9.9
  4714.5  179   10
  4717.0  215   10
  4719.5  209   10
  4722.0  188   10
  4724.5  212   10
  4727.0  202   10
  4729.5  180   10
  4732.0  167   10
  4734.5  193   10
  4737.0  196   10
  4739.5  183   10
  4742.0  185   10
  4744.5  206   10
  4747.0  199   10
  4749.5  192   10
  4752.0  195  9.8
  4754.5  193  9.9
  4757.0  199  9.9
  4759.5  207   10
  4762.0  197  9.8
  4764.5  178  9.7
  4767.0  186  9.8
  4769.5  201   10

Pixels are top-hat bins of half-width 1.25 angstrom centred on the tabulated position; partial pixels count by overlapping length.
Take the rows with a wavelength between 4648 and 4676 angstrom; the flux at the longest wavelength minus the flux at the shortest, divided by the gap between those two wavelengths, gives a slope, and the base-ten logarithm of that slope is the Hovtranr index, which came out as -0.22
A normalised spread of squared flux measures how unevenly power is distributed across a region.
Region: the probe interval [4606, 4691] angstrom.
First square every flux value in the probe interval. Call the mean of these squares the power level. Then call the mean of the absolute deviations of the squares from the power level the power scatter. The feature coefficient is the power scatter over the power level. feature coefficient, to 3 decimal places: 0.114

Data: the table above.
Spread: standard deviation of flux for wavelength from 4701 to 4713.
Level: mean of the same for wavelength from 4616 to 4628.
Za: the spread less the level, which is -197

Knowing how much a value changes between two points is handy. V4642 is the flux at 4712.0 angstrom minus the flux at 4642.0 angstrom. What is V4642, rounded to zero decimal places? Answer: 11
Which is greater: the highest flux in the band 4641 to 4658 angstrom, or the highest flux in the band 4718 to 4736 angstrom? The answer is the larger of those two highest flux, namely 212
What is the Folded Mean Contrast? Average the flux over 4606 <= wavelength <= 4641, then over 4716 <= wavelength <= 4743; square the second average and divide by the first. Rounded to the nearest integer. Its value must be 190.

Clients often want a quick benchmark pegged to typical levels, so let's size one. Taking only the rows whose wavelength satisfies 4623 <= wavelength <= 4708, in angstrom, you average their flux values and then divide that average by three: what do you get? 61.6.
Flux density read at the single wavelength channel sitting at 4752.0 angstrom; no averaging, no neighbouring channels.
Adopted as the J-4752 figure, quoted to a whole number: 195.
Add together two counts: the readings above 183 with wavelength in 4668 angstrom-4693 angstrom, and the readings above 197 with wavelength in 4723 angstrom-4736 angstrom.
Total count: 8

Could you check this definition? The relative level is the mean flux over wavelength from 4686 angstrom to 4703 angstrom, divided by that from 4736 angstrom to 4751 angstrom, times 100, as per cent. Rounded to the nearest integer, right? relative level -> 96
